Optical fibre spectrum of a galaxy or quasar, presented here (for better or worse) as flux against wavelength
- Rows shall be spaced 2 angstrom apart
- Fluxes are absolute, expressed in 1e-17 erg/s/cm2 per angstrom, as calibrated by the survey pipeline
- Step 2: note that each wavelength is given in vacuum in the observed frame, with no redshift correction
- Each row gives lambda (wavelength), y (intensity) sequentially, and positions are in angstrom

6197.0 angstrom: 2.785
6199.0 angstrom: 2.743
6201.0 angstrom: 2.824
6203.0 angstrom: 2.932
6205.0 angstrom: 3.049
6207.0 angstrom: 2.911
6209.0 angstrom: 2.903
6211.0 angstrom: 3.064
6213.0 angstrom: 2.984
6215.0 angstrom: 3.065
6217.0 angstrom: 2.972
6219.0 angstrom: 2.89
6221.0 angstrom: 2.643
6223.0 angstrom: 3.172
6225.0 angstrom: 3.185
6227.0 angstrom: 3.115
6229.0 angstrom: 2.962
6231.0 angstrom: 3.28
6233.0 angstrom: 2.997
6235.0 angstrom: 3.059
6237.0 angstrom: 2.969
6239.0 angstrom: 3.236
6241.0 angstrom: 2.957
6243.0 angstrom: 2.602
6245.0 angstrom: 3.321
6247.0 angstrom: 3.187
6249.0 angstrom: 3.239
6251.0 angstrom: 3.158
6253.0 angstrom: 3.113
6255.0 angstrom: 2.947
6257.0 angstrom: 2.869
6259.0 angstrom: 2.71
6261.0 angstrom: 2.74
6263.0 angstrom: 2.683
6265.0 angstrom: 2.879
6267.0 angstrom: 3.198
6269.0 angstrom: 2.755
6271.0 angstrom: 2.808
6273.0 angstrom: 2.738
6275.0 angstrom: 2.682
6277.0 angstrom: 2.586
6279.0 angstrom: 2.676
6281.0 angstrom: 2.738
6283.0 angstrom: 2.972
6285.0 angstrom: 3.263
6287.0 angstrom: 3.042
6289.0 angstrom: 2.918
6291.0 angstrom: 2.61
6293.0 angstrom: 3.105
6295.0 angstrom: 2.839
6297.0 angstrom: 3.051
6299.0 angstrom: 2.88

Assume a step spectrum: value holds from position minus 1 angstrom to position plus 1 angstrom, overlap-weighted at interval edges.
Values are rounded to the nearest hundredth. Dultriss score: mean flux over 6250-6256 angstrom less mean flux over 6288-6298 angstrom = 0.17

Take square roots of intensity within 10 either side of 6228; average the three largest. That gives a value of 1.792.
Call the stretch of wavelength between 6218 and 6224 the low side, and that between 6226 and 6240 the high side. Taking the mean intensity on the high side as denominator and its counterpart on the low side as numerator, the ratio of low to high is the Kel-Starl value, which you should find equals 0.940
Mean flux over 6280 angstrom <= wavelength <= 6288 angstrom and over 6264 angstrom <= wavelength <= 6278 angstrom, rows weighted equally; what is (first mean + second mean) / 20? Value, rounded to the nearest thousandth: 0.291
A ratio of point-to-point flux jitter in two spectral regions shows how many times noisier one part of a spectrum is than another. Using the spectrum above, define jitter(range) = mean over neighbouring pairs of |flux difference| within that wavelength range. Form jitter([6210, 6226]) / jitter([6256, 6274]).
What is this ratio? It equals 0.97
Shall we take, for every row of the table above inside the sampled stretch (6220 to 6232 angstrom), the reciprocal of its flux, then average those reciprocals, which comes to 0.329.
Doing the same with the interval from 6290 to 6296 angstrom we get 0.352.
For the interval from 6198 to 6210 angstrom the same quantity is 0.346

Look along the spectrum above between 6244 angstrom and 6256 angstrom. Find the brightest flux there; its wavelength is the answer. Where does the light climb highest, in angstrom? 6245.0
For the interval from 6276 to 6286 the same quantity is 6285.0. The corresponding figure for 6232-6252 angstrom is 6245.0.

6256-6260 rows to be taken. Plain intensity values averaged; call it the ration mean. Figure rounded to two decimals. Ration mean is 2.79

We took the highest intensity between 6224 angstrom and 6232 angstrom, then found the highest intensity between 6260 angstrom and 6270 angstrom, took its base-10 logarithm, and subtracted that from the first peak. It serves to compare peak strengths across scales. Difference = 2.78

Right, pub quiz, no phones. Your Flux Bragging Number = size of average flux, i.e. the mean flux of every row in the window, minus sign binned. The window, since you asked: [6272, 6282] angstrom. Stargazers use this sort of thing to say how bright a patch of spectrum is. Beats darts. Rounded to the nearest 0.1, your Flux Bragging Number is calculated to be 2.7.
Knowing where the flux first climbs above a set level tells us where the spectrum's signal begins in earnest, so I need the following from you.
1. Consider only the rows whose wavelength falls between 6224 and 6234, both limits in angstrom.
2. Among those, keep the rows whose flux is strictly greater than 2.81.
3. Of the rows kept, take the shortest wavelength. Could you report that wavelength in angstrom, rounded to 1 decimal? 6225.0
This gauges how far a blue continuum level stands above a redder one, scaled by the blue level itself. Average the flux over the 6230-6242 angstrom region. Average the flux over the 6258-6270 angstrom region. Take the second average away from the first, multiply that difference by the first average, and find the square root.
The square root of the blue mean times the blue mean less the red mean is 0.89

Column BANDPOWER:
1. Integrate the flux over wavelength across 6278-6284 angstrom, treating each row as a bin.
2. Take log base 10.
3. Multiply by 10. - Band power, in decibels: 12.25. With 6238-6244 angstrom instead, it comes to 12.45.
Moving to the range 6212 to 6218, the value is 12.56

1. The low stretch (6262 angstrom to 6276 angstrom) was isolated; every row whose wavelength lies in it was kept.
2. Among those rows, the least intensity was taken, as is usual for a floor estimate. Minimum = 2.682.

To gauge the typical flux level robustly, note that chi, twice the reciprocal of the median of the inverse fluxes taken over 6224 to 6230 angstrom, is 6.2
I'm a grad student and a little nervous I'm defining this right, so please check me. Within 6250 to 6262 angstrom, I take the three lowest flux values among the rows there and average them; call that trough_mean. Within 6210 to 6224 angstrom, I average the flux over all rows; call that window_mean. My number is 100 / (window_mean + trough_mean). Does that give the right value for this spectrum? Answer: 17.41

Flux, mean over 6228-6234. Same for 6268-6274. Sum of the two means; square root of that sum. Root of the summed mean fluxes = 2.418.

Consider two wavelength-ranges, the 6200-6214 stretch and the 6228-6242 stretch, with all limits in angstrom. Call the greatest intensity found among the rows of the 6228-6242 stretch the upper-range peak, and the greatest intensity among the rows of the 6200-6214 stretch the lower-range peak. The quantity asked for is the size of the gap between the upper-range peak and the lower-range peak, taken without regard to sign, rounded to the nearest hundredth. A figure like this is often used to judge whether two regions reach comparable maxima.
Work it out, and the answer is 0.22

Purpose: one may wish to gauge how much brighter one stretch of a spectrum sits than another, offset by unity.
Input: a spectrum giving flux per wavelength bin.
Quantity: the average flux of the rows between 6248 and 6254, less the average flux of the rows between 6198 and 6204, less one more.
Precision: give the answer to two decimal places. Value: -0.66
